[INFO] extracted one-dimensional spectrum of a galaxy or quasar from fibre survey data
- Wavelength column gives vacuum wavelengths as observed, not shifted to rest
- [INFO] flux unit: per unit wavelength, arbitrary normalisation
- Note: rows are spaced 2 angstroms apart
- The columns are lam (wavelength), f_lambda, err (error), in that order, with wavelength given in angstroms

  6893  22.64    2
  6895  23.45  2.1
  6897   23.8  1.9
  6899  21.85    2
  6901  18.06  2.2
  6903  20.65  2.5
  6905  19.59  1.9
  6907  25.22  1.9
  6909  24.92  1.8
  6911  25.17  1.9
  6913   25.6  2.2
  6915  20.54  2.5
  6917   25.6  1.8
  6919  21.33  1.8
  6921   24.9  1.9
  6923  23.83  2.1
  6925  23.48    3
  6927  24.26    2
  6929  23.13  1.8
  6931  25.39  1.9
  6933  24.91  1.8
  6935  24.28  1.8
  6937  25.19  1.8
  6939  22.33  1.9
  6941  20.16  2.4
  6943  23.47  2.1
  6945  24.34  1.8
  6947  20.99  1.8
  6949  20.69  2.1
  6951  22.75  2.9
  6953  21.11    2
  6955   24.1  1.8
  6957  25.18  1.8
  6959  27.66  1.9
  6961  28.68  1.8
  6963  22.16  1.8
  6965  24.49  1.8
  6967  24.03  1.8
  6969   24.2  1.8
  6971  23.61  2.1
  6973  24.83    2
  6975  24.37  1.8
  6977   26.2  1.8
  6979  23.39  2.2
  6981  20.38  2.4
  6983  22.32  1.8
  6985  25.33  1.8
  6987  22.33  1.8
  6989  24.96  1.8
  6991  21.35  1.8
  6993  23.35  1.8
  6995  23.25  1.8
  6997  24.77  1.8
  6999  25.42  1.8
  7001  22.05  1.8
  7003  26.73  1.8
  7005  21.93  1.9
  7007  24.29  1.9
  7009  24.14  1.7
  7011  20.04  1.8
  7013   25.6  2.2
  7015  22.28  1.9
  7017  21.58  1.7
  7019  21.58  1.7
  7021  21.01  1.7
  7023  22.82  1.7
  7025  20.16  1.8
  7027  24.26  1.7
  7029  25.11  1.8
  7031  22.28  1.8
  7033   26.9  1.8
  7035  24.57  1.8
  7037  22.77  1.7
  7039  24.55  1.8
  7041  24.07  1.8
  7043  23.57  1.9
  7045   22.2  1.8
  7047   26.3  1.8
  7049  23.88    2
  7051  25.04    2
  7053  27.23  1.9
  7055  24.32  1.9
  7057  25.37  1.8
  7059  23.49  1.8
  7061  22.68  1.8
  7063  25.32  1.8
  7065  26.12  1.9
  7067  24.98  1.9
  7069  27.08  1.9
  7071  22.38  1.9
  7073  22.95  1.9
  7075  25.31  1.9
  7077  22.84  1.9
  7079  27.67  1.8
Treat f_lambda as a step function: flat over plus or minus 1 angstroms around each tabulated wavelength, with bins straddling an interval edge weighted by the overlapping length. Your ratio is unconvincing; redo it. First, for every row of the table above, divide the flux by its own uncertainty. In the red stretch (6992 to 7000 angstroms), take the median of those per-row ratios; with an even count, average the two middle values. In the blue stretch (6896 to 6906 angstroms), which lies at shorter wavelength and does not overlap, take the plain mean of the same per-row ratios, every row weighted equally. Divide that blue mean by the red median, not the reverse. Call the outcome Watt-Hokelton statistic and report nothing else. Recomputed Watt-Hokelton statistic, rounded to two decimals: 0.75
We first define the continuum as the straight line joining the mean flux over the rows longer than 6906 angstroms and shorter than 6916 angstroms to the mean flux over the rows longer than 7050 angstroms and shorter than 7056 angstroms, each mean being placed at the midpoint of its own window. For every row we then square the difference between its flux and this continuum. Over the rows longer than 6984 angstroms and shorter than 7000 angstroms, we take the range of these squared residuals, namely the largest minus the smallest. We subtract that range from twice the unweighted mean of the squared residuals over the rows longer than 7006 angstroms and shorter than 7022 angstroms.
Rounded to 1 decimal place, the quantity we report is 7.1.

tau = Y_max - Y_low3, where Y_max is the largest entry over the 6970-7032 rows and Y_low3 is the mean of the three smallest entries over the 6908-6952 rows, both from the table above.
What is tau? 6.27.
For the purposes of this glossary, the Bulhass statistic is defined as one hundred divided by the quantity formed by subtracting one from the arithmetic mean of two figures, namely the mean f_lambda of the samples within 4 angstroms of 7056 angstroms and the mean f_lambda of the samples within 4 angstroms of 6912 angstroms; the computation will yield 4.24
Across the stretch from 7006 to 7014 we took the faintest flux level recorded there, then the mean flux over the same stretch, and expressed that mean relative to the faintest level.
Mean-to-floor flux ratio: 1.17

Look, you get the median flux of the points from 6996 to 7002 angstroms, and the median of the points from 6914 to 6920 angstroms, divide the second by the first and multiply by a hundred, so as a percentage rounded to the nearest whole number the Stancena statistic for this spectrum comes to 86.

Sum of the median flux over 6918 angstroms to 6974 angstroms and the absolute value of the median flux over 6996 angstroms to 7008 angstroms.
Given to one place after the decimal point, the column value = 48.6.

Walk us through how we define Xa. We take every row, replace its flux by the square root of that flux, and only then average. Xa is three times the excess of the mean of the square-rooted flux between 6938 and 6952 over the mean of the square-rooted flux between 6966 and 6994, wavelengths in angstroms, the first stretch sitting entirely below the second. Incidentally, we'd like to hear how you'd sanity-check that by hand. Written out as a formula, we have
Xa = -0.47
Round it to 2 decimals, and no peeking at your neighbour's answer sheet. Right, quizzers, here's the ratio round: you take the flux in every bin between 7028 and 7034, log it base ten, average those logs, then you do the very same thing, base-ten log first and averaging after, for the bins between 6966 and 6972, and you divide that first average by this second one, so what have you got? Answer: 1.01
